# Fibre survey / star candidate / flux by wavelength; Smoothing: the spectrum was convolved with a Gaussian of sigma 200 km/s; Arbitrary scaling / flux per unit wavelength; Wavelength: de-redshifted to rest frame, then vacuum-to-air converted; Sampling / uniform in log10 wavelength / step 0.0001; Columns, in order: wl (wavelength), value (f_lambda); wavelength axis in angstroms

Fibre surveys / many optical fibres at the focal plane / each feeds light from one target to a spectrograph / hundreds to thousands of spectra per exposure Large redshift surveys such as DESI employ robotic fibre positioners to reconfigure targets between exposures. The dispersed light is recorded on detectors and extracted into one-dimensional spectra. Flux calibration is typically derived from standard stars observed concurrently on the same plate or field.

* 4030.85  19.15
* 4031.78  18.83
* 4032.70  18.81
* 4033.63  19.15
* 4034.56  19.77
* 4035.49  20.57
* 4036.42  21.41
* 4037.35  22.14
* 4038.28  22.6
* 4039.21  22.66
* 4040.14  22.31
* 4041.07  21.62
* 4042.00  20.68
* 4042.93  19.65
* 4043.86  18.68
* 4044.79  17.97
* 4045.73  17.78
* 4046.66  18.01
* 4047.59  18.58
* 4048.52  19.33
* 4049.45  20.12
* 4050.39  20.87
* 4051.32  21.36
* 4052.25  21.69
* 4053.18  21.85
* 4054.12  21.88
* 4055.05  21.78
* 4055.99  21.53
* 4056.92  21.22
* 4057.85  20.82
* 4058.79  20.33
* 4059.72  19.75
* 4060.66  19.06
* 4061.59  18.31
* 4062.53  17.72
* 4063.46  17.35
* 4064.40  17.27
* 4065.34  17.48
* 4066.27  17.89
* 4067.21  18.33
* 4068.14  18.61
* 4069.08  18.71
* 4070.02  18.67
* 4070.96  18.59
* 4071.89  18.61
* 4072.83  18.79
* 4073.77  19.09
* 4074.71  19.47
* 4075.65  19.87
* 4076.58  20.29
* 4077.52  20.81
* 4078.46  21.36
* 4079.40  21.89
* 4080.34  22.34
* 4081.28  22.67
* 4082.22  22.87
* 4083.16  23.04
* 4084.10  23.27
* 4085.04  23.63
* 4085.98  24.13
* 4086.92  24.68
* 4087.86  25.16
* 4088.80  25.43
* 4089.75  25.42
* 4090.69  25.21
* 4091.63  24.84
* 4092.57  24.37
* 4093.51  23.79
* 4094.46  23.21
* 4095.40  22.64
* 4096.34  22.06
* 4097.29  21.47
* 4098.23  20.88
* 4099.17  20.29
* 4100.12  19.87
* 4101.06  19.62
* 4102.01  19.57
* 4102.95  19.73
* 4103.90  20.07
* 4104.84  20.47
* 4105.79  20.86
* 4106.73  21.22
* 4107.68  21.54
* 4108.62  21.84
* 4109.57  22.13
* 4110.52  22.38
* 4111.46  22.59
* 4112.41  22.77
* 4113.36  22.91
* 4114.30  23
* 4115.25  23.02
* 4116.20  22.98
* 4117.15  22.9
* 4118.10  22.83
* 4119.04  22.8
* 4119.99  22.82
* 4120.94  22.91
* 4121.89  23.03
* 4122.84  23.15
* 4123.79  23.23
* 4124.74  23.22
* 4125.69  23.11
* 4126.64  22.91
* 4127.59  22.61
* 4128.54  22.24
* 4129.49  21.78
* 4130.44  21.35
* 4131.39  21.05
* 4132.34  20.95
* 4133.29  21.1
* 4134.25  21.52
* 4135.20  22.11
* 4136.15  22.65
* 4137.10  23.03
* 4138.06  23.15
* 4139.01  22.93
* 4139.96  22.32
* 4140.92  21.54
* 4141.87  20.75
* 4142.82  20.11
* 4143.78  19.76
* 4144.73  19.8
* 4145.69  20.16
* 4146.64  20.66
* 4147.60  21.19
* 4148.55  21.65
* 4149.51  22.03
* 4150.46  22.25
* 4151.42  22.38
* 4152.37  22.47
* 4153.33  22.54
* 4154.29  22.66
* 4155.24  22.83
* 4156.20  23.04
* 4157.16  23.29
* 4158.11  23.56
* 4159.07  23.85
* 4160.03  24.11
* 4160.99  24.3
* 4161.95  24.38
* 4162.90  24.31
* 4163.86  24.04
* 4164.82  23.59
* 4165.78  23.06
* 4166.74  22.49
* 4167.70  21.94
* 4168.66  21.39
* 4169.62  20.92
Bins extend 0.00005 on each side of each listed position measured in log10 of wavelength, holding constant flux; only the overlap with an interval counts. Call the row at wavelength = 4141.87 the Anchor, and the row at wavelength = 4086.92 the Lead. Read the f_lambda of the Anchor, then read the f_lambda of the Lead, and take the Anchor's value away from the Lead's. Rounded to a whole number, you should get 4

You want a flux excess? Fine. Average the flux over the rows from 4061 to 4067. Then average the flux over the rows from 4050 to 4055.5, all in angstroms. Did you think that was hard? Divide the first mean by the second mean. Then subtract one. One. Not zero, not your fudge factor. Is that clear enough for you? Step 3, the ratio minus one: -0.18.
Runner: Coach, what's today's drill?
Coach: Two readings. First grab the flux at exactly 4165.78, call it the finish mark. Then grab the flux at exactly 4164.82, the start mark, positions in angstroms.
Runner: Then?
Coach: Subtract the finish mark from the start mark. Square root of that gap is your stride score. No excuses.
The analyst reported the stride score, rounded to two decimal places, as 0.73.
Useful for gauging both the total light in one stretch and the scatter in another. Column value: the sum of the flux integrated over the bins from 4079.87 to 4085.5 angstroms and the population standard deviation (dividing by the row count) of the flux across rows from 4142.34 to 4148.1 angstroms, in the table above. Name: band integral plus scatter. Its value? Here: 130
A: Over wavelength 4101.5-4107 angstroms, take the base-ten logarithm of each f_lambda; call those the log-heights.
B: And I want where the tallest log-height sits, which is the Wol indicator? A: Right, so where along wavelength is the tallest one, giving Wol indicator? 4106.73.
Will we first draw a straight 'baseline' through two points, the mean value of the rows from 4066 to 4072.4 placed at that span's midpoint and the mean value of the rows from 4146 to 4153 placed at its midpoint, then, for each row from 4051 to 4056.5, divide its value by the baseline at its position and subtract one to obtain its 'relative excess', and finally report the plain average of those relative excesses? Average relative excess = 0.21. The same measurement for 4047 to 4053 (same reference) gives 0.15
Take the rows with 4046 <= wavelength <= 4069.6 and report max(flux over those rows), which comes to 21.88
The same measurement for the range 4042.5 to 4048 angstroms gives 19.65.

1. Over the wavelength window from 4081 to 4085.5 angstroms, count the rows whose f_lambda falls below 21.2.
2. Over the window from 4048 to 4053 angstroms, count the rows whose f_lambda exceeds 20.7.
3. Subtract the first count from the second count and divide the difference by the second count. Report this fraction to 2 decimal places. 1.00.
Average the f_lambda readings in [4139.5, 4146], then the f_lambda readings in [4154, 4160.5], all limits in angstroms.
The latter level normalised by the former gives 1.13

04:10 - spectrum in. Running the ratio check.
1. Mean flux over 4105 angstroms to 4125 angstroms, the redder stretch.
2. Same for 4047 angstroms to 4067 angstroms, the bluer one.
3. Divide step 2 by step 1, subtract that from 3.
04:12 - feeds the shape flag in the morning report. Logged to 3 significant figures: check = 2.12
